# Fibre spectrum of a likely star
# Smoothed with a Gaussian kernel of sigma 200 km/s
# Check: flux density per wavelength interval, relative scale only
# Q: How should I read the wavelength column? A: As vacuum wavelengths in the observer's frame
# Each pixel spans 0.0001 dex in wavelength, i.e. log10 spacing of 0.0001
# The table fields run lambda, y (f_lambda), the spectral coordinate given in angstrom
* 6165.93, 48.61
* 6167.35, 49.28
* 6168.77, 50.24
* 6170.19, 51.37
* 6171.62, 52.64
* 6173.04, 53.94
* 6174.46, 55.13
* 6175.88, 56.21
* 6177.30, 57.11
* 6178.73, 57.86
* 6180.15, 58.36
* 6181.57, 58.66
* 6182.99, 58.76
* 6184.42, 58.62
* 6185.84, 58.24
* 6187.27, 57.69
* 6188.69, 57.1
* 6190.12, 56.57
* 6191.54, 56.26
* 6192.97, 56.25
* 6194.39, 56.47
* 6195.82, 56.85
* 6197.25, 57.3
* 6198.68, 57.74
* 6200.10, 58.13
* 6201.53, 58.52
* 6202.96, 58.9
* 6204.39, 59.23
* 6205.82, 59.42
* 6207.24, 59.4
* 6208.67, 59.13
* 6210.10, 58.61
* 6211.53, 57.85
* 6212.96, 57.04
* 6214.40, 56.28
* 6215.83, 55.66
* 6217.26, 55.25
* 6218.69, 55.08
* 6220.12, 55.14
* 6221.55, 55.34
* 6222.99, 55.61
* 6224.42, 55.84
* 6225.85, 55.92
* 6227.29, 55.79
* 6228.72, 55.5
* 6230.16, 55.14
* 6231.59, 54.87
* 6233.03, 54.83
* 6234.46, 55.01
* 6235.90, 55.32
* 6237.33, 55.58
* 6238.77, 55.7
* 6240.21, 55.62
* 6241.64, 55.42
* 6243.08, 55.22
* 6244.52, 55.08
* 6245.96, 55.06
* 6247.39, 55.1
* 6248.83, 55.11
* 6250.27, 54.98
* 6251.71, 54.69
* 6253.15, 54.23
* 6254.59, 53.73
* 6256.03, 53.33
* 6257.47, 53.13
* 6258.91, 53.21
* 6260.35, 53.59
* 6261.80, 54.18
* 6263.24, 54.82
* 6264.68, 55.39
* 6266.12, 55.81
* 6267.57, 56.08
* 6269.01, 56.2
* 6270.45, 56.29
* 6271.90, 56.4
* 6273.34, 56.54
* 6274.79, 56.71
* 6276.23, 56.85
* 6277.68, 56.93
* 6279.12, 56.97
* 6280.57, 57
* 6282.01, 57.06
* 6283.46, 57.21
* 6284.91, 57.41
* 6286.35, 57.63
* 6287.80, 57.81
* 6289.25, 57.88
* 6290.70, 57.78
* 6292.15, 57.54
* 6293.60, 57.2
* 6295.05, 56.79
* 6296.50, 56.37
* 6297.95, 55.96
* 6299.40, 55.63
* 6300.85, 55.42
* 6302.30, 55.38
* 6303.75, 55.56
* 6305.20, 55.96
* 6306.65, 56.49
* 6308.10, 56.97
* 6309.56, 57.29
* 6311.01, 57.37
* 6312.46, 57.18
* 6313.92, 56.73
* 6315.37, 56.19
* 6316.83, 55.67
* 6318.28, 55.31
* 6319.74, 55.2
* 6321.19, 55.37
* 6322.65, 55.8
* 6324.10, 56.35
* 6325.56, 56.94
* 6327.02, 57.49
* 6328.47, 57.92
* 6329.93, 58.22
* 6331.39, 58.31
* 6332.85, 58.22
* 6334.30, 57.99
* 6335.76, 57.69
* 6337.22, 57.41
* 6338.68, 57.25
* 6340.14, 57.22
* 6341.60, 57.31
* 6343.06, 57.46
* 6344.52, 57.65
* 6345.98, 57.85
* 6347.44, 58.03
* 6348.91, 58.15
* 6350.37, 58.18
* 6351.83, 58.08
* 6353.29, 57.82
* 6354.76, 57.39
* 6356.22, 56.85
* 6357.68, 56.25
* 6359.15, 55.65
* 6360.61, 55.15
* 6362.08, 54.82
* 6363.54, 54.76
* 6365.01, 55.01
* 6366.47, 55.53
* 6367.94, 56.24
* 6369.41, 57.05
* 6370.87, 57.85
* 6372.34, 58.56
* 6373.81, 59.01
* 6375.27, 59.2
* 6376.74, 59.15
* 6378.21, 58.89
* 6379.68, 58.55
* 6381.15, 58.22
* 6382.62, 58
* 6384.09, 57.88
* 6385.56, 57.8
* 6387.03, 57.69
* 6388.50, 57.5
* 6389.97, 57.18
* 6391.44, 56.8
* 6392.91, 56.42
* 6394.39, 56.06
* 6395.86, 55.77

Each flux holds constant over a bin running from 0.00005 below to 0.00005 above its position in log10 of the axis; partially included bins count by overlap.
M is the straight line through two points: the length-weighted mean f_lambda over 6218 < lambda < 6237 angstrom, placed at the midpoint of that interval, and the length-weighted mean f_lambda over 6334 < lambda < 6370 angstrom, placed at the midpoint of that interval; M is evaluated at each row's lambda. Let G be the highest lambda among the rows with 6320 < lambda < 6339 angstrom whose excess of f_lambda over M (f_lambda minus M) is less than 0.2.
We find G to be 6324.10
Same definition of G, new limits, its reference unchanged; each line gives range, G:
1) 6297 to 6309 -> 6306.65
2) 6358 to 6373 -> 6369.41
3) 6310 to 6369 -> 6367.94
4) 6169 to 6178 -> 6173.04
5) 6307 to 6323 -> 6322.65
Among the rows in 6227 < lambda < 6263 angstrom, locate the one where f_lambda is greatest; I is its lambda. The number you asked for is 6227.29 angstrom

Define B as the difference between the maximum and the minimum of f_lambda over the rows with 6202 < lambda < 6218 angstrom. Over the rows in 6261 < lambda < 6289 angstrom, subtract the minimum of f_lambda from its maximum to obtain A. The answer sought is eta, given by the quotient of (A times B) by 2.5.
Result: 6.1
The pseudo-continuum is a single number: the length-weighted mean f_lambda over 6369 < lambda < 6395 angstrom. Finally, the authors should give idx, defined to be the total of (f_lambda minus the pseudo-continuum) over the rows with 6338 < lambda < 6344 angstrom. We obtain -2.4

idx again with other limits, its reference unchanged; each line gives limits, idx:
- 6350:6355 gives -0.1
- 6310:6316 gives -4.1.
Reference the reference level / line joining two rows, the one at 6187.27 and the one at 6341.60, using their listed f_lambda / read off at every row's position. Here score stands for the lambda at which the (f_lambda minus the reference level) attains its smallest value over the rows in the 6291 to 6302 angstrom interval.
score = 6300.85 angstrom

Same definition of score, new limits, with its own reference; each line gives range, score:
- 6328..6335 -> 6328.47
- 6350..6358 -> 6357.68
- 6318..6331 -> 6319.74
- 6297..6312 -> 6302.30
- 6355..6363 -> 6362.08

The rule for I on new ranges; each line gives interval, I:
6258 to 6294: 6289.25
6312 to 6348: 6331.39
